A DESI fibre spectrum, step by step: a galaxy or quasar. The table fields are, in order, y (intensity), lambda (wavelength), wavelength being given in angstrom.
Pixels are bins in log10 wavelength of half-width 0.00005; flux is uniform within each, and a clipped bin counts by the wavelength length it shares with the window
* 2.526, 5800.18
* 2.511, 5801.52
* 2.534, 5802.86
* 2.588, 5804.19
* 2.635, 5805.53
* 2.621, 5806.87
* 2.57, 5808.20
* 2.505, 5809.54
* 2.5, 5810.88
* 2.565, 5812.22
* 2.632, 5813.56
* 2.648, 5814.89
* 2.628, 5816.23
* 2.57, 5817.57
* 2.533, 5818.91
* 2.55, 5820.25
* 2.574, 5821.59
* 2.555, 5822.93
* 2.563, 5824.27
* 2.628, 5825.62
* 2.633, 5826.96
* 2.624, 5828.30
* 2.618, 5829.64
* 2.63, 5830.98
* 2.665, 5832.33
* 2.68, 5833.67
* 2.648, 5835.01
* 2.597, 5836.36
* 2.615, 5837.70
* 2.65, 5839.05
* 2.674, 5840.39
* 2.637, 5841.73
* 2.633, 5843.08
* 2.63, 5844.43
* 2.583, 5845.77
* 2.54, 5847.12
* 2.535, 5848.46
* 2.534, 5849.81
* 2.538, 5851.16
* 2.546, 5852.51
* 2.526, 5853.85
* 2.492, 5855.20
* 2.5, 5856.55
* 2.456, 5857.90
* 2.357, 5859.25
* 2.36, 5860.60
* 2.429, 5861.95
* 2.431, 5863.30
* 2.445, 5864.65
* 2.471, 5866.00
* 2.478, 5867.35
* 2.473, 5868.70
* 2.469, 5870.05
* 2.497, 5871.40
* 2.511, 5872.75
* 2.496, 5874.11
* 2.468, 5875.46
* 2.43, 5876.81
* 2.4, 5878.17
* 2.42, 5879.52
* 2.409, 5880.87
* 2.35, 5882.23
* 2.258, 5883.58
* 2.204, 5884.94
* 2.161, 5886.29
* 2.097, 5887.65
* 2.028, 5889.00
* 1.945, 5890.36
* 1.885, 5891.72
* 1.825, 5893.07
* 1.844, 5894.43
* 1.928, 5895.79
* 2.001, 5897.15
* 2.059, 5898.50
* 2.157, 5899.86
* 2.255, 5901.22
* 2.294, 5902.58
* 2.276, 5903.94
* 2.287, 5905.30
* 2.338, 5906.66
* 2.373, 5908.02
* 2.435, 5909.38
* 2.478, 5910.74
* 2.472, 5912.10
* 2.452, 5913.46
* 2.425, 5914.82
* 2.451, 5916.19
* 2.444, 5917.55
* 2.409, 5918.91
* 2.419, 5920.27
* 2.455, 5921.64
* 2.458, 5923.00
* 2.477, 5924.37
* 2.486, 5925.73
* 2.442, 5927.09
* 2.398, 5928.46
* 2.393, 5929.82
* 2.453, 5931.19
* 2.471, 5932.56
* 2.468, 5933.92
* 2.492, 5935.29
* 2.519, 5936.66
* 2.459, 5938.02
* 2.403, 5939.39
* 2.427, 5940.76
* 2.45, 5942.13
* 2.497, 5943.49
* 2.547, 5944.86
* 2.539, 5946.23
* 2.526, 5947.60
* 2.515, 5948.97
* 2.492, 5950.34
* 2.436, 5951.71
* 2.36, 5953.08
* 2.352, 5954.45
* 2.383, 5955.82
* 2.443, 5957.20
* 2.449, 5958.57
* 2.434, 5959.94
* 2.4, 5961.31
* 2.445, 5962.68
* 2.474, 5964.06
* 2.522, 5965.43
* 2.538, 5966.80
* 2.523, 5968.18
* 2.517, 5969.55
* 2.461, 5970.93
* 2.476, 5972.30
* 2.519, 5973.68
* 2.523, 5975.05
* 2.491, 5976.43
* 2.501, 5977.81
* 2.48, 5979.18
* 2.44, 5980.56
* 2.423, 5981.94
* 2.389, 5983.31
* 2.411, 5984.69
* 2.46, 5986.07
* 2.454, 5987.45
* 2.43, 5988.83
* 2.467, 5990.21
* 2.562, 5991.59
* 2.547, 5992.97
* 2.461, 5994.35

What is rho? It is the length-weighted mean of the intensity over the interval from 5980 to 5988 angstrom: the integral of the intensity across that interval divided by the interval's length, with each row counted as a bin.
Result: 2.43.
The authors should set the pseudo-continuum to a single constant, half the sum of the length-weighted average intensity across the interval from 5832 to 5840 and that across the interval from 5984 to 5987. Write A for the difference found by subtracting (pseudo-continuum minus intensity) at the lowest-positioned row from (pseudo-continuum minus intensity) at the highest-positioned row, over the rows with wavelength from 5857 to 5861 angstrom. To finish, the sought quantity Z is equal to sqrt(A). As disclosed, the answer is 0.31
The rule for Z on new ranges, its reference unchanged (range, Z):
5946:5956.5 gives 0.39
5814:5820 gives 0.34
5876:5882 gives 0.14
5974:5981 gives 0.29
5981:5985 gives 0.11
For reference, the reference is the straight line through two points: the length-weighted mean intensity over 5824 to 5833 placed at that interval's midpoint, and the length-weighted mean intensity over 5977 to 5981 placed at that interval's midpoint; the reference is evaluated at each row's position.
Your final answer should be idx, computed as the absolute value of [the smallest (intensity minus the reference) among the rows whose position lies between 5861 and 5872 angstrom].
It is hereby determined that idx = 0.16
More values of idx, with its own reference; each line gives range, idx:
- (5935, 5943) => 0.11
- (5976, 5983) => 0.05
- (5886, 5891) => 0.62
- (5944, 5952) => 0.07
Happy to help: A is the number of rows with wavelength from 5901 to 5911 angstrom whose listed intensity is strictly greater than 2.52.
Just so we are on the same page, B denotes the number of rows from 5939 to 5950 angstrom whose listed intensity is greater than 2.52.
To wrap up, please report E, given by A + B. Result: 3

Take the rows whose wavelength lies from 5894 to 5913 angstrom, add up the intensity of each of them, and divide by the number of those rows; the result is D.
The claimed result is 2.23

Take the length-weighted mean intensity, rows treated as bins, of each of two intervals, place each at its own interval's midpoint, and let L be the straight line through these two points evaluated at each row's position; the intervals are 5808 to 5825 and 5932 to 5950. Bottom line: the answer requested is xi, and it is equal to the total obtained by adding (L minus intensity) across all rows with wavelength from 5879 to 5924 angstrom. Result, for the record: 8.6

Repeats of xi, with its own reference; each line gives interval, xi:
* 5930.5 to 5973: 0.4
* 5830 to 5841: -0.7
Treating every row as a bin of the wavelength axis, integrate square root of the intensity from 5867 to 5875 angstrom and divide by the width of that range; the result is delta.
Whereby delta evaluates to 1.58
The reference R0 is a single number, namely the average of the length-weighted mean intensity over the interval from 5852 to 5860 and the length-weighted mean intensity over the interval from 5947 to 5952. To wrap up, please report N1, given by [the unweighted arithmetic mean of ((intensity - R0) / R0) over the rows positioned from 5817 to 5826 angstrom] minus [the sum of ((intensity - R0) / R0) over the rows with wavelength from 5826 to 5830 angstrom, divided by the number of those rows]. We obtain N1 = -0.023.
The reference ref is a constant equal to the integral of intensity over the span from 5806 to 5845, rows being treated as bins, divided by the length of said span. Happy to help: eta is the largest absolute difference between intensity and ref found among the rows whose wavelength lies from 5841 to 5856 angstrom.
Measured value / 0.11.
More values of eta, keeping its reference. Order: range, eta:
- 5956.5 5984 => 0.22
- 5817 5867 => 0.25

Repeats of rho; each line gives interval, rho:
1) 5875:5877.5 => 2.44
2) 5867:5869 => 2.48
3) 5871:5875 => 2.50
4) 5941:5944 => 2.47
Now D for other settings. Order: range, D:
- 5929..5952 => 2.48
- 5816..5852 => 2.60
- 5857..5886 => 2.42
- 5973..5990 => 2.46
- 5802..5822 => 2.58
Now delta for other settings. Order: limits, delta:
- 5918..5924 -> 1.56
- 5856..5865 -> 1.56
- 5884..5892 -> 1.44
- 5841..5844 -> 1.62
